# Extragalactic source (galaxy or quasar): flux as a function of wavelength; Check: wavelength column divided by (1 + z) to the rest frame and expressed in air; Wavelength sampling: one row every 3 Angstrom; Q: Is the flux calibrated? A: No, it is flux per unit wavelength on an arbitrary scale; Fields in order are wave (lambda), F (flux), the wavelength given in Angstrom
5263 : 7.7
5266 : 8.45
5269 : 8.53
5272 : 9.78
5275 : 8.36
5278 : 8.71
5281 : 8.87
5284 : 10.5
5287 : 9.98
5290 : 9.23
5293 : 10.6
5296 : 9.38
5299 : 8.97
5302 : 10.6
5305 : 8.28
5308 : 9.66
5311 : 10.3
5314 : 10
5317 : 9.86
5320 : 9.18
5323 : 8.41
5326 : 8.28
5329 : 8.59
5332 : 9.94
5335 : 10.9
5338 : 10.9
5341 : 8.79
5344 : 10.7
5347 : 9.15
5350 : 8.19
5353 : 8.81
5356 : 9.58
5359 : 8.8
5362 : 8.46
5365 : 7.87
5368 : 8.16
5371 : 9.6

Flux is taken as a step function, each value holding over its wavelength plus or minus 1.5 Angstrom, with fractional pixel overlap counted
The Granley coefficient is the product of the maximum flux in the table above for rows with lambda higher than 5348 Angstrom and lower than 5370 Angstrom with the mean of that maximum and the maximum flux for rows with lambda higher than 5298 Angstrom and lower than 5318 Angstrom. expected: 97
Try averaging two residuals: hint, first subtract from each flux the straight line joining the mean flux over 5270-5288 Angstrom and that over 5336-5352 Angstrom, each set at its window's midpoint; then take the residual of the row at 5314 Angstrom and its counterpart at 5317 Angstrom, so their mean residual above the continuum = 0.5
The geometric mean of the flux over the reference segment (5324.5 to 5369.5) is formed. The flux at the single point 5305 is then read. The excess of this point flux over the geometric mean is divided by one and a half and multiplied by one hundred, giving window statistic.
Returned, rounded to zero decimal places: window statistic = -54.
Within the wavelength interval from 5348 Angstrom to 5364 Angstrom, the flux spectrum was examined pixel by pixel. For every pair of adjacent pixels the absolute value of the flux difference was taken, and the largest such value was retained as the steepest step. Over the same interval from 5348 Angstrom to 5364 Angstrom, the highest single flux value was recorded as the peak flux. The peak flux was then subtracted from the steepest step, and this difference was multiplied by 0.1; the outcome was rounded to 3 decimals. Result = -0.880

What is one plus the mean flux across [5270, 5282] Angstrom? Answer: 9.9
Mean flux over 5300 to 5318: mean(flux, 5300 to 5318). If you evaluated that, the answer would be 9.8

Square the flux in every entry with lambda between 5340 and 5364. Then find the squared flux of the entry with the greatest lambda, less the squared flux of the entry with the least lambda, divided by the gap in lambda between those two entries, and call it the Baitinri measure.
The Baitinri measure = -0.27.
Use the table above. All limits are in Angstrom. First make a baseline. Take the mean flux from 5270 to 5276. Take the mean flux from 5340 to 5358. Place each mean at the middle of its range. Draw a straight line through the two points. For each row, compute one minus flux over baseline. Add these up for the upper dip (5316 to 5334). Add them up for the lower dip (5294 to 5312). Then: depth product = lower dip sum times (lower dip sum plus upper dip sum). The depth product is 0.05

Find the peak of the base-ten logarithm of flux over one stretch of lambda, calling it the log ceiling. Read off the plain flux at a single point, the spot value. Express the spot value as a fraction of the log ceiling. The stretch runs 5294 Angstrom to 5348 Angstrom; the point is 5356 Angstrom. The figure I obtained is 9.23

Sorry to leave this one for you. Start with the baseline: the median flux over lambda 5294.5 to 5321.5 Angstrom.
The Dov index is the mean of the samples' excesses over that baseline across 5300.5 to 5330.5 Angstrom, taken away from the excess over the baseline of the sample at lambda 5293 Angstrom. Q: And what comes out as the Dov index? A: 1.3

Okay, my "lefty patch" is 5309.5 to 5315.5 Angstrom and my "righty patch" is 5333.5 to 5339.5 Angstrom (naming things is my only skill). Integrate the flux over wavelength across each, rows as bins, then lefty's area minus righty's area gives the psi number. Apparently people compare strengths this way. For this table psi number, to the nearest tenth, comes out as -4.5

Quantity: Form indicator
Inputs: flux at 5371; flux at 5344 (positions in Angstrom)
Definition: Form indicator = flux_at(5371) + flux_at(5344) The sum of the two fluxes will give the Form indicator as 20.3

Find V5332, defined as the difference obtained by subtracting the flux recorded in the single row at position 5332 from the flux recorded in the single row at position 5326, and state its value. -1.7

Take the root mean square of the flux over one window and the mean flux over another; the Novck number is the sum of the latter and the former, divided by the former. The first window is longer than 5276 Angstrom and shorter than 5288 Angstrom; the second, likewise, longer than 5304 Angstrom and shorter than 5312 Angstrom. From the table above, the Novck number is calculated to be 1.99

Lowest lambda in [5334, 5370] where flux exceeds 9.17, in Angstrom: 5335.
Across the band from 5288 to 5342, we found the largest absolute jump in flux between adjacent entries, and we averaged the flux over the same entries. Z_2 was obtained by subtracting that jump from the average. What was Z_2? 7.2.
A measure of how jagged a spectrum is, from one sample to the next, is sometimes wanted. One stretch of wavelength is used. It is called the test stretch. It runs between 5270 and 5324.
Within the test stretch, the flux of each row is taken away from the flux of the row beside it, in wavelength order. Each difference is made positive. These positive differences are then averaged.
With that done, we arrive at 0.92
